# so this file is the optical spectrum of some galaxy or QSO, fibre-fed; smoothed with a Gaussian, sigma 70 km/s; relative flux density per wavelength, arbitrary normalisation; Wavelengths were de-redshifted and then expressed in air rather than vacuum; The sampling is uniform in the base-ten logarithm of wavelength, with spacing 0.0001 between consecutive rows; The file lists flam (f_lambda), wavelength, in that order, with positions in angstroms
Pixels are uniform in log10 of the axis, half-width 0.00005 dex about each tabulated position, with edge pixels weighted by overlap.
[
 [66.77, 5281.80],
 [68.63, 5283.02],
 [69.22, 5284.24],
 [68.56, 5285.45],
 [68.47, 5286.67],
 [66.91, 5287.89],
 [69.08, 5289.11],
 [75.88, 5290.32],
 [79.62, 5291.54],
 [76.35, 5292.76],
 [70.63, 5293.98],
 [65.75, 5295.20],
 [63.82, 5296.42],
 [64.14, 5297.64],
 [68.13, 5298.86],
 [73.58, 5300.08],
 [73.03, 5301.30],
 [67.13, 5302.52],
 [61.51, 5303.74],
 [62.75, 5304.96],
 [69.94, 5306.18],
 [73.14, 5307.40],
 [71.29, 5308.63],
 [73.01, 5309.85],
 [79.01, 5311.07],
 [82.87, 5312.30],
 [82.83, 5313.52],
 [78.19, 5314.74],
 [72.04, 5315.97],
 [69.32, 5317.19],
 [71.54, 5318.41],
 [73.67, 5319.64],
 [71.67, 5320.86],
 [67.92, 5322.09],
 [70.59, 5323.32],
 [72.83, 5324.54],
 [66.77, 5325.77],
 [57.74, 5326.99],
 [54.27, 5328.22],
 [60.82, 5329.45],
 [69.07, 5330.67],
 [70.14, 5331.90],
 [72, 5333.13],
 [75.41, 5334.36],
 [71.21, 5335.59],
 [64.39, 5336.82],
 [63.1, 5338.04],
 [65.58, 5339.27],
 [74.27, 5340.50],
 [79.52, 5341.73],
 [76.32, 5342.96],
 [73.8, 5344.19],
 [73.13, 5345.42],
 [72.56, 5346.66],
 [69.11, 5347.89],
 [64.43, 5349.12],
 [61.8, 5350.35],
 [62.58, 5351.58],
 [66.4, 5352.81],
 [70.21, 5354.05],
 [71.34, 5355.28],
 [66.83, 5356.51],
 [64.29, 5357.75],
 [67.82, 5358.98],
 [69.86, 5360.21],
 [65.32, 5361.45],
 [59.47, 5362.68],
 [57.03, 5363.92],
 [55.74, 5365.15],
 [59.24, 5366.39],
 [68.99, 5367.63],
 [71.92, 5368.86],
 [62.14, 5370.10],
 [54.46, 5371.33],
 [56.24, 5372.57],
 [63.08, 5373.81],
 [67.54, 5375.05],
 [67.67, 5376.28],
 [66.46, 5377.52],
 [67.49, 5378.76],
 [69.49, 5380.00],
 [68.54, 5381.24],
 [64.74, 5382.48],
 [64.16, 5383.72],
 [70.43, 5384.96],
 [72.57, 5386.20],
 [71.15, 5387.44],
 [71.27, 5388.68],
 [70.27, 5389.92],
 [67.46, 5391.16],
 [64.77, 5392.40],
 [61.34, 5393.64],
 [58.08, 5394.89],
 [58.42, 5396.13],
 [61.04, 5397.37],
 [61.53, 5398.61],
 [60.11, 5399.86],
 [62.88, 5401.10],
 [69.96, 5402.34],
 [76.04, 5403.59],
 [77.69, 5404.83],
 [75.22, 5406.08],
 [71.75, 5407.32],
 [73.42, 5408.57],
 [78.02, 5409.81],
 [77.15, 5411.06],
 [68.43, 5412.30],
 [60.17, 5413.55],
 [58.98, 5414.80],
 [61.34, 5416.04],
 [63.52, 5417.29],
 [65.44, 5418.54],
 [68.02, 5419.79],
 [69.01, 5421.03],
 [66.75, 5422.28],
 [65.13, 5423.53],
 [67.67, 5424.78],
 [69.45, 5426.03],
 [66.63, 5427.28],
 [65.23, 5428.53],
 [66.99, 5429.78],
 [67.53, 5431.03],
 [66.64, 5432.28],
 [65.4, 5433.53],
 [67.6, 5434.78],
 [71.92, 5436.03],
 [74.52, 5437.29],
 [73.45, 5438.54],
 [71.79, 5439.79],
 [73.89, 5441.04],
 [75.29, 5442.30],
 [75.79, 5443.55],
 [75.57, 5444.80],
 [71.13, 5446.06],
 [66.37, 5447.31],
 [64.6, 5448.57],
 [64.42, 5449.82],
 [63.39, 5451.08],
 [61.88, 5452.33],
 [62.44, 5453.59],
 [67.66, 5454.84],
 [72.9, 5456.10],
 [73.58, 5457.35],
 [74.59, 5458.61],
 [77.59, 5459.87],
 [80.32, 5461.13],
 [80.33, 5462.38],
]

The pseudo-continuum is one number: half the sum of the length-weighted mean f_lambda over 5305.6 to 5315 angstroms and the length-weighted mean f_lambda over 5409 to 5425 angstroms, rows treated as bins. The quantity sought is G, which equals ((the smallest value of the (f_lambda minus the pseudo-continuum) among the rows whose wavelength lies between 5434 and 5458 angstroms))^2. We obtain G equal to 94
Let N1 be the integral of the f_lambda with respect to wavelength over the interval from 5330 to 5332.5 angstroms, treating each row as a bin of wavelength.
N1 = 174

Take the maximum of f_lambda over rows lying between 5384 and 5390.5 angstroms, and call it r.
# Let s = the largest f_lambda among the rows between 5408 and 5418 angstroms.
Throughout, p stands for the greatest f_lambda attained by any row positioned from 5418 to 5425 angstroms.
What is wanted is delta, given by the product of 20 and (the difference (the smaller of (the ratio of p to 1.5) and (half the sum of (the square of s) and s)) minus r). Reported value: -531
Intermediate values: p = 69.01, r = 72.57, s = 78.02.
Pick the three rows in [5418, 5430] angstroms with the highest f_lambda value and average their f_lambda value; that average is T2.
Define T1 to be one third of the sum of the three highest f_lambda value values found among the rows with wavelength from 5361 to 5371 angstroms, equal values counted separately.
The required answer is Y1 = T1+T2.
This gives 138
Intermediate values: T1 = 69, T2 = 69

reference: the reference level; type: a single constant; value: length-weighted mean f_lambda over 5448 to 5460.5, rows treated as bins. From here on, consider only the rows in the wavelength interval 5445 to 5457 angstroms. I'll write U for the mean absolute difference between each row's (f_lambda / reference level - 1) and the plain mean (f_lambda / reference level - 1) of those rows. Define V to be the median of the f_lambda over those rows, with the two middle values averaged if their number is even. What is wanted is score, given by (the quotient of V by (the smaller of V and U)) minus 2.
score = 1447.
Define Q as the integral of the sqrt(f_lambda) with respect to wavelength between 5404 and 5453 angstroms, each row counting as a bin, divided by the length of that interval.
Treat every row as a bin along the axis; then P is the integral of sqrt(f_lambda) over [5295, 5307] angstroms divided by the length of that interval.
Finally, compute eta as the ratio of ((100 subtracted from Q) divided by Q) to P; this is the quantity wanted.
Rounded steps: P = 8.19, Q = 8.30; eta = -1.35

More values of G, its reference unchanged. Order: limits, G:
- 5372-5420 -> 236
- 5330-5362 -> 96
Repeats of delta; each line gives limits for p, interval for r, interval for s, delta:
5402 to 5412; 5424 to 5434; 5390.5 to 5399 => -349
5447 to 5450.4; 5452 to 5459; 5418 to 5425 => -607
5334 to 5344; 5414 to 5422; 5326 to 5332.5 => -320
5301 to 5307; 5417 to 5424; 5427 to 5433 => -406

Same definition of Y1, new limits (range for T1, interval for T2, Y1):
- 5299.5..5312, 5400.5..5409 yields 152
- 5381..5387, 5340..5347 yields 147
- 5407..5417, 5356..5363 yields 144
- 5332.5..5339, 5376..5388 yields 144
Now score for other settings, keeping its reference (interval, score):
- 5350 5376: 971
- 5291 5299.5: 942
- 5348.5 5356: 1399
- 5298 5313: 1096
